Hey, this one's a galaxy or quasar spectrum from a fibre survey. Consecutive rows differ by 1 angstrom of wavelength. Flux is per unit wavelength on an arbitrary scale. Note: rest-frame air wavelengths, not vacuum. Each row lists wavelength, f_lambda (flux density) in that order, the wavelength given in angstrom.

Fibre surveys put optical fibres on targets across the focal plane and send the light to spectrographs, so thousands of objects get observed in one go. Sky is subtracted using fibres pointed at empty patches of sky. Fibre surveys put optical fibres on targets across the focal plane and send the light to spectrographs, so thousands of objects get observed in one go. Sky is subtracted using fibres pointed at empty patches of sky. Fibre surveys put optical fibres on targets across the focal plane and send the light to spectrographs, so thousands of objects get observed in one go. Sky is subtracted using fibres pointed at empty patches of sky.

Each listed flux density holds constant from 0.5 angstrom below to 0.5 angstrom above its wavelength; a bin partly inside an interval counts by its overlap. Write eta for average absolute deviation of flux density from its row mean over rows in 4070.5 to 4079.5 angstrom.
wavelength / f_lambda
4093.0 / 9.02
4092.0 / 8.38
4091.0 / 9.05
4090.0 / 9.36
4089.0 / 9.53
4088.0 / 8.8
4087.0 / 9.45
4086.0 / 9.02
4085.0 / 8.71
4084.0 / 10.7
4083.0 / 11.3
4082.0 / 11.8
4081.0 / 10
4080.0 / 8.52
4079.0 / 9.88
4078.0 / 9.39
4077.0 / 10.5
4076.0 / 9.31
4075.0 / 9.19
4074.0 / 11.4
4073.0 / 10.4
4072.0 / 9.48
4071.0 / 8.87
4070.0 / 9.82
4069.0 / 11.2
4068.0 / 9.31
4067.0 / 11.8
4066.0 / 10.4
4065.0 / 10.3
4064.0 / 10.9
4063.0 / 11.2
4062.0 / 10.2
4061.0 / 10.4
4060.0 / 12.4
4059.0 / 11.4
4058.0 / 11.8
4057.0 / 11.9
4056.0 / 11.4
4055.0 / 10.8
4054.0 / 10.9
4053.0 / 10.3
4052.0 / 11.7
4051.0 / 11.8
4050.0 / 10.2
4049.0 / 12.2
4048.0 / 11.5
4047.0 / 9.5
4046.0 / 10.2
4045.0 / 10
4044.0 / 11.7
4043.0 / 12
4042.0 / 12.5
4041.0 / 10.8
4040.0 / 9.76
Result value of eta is 0.64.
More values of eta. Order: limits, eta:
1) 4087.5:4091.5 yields 0.26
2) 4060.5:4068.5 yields 0.55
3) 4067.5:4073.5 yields 0.64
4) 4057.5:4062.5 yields 0.75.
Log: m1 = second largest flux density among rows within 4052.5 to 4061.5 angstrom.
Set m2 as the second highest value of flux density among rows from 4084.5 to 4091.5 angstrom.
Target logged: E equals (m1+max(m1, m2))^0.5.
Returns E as 4.88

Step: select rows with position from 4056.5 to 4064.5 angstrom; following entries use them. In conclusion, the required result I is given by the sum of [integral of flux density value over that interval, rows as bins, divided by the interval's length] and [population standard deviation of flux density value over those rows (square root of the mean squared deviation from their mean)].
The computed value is 12.0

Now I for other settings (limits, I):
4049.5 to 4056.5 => 11.6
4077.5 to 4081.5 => 10.0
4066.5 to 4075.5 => 11.2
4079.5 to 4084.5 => 11.6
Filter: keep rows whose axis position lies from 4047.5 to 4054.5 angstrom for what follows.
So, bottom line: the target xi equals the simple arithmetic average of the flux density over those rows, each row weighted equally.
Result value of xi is 11.2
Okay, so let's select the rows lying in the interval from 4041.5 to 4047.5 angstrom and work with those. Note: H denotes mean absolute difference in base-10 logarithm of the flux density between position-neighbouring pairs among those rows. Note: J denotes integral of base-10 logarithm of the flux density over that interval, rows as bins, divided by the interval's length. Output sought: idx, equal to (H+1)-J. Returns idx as -0.01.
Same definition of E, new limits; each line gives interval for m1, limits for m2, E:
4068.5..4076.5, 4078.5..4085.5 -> 4.74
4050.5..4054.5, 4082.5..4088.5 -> 4.84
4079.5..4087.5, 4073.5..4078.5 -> 4.75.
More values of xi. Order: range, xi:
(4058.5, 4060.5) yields 11.9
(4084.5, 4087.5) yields 9.1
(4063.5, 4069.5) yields 10.7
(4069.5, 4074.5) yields 10.0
